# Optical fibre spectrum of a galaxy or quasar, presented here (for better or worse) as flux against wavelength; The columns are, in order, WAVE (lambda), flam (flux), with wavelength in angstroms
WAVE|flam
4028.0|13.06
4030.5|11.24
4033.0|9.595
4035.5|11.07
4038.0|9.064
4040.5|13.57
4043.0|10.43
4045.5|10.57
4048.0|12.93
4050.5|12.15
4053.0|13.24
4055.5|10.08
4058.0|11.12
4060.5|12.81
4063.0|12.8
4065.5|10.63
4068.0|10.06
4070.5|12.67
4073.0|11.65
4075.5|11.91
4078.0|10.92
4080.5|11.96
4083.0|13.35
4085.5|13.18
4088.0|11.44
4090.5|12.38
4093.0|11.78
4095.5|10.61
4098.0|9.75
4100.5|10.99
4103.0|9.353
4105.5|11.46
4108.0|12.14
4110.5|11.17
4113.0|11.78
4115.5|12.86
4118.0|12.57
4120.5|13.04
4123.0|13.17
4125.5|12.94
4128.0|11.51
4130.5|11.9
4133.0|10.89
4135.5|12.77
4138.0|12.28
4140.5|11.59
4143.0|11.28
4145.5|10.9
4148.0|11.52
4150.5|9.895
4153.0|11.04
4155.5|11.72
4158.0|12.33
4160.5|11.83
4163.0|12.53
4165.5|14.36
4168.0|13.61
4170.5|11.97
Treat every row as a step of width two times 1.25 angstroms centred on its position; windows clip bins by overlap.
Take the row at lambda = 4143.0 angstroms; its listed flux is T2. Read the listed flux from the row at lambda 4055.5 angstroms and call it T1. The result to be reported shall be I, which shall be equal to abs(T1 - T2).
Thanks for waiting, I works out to 1.2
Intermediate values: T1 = 10.08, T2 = 11.28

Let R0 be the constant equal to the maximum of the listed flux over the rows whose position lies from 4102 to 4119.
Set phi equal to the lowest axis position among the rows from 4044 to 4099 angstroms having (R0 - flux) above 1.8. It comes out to 4045.5 angstroms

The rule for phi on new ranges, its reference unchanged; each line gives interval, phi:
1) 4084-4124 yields 4095.5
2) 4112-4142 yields 4133.0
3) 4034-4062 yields 4038.0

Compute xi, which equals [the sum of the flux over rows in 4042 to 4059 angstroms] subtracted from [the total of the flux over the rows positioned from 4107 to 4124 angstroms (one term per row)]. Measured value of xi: 6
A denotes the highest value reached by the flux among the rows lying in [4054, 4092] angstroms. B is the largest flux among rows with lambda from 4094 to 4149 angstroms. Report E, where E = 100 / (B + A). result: 3.77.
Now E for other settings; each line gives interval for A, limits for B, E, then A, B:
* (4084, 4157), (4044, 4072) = 3.79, 13.18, 13.24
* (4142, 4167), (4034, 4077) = 3.58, 14.36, 13.57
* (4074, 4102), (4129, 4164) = 3.83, 13.35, 12.77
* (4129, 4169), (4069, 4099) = 3.61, 14.36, 13.35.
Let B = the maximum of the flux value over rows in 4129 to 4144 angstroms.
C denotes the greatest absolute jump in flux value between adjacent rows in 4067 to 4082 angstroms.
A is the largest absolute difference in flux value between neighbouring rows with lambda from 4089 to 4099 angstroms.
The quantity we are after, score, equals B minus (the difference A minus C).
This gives 14.2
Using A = 1.2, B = 12.77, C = 2.6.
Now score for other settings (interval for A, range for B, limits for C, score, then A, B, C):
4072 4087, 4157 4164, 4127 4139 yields 13.0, 1.4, 12.53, 1.9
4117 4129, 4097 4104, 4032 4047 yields 14.1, 1.4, 10.99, 4.5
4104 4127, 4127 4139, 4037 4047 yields 16.2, 1.1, 12.77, 4.5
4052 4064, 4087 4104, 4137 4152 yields 10.8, 3.2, 12.38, 1.6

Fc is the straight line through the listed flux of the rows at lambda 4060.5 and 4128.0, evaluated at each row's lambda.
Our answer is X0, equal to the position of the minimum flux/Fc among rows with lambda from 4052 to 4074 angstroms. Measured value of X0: 4055.5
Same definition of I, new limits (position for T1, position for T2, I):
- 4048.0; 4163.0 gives 0.4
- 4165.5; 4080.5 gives 2.4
